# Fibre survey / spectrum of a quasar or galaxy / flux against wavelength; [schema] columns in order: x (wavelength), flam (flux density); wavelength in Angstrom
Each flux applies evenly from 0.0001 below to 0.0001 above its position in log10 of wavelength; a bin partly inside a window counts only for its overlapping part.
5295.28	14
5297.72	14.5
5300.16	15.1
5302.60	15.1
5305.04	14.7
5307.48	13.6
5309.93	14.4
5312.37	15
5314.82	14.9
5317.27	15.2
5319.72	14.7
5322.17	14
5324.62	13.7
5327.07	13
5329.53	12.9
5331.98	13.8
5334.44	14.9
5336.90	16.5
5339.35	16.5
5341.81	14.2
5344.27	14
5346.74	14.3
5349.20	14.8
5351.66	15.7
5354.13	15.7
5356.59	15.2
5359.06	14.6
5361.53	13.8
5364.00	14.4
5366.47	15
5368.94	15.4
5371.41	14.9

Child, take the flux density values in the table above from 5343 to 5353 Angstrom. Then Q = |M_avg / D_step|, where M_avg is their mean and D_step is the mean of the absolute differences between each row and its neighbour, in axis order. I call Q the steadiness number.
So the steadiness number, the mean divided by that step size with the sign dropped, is 26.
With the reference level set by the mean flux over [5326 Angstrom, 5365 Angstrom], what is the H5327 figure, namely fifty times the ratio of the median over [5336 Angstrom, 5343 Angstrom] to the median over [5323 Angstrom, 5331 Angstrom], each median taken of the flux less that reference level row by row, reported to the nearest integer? -56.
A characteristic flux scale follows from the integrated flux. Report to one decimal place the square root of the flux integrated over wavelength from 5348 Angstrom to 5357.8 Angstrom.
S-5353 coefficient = 12.3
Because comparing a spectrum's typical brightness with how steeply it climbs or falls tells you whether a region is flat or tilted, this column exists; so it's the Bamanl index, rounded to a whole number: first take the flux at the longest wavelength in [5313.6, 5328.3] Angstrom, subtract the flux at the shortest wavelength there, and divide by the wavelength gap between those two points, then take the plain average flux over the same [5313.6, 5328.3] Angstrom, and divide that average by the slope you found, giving -92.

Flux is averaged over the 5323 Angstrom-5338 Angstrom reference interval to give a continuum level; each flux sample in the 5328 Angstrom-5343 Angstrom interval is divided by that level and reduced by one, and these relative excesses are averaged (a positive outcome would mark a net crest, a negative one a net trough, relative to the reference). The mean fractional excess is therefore 0.047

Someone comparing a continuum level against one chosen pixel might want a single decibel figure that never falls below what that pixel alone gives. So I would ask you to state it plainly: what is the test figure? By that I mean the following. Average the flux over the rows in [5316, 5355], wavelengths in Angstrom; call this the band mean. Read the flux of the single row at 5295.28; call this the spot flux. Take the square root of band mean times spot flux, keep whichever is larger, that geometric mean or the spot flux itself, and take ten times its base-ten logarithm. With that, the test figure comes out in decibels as 11.6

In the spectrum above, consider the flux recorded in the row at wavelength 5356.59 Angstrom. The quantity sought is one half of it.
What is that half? 7.6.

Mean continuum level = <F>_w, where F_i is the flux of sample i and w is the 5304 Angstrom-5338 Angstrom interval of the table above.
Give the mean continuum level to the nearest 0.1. 14.4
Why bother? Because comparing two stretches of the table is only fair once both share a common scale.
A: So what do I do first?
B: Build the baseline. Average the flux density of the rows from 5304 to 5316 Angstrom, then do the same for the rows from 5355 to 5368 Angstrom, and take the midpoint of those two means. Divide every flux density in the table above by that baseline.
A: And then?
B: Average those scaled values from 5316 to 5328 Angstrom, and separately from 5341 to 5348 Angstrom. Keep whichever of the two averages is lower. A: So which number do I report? 0.970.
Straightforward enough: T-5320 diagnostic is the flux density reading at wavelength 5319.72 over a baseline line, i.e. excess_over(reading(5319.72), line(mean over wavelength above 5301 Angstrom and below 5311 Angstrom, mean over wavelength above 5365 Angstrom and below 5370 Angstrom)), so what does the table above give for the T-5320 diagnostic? 0.1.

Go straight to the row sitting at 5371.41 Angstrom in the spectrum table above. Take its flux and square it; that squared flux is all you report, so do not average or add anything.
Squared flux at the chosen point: 222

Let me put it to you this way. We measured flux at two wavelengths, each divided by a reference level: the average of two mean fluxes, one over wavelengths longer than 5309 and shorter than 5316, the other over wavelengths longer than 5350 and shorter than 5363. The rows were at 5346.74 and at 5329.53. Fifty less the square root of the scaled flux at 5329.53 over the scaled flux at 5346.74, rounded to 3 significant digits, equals 49.1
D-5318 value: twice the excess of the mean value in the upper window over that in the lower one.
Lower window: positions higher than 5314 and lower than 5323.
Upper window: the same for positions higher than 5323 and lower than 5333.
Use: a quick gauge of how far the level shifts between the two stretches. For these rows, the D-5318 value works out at -2.7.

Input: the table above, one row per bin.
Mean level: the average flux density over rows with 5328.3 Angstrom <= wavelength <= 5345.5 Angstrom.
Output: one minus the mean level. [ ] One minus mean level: -13.7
